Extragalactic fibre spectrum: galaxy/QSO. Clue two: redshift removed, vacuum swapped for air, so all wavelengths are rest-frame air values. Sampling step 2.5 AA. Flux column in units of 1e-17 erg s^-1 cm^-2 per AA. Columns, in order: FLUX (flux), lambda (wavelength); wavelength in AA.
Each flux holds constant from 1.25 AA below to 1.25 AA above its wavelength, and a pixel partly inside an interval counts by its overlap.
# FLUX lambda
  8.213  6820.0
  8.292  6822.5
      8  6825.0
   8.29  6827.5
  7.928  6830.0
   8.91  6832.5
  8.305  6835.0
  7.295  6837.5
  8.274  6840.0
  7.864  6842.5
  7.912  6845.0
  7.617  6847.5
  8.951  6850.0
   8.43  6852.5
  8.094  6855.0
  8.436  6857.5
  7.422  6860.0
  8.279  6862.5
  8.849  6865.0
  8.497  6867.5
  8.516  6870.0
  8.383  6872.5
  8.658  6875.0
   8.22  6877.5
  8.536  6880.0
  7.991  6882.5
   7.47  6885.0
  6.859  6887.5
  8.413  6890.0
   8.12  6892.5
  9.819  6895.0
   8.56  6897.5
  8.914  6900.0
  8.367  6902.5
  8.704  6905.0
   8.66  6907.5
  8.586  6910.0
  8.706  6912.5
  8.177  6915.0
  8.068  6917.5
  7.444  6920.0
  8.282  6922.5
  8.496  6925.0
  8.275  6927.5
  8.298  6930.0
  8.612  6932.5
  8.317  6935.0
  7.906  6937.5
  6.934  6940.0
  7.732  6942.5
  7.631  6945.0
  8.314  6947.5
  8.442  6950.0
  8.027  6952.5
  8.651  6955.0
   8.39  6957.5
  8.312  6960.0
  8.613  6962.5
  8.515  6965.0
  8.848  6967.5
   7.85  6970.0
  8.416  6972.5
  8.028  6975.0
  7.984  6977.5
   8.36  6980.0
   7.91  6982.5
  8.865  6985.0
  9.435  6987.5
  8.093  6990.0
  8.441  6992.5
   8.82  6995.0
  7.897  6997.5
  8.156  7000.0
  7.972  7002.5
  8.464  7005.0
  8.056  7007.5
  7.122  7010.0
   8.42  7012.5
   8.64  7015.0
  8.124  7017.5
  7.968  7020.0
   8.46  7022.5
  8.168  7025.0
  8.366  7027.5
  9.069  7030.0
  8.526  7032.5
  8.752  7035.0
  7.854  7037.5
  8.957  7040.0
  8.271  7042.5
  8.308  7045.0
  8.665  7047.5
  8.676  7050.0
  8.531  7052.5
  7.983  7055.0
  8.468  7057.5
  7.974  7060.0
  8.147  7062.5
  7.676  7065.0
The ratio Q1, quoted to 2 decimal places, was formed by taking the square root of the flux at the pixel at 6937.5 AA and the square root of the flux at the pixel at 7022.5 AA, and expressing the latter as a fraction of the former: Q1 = 1.03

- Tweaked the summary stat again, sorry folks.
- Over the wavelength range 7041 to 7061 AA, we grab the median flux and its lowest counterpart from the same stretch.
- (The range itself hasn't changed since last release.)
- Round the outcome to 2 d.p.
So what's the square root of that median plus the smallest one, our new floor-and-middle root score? 4.04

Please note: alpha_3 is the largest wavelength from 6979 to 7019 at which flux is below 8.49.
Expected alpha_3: 7017.5 AA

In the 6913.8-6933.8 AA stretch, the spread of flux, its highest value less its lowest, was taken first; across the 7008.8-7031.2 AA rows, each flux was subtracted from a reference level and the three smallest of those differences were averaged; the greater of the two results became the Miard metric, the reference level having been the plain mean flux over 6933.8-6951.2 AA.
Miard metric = 1.2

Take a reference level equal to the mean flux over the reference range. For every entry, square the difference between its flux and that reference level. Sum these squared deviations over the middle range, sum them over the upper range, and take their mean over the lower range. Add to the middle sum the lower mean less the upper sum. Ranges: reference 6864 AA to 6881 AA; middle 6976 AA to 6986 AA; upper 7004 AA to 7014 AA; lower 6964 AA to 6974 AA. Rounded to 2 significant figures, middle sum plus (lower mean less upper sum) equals -1.2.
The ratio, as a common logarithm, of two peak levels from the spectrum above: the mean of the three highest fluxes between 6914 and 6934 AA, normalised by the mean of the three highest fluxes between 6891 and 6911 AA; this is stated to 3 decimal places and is -0.033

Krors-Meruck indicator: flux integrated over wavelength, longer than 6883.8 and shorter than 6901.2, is 145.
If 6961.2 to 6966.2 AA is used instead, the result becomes 43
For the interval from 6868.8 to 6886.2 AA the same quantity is 144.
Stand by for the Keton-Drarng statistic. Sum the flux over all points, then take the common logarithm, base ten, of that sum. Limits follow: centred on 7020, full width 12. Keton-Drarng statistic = 1.617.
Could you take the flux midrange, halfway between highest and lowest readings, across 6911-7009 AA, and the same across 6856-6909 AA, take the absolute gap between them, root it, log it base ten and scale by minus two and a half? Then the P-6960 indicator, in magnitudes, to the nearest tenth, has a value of 1.0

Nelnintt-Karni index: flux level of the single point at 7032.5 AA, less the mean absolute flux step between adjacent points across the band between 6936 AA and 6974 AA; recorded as 8.1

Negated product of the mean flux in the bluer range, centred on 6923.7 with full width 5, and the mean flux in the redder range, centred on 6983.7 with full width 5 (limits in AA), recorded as -70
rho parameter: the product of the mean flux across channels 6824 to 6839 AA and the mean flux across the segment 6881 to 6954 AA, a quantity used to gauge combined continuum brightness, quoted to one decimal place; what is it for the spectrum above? 66.7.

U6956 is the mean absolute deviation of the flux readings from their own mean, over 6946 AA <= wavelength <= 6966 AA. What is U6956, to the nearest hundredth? 0.15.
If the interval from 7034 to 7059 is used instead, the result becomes 0.27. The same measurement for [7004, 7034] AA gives 0.33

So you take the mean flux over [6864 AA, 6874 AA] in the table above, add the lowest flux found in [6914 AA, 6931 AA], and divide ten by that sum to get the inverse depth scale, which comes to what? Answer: 0.62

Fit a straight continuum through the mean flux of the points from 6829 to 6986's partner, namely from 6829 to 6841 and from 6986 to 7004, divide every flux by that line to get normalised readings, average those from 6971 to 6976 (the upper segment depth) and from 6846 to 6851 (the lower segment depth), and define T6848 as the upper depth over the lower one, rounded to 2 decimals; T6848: 0.97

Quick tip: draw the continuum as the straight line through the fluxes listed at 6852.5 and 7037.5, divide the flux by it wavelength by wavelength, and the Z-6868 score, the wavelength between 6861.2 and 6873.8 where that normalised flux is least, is 6862.5 AA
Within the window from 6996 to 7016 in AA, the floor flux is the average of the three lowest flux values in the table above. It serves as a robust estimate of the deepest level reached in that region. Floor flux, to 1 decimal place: 7.7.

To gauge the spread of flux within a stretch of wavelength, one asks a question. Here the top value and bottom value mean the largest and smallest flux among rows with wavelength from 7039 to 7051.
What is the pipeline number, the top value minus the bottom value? 0.7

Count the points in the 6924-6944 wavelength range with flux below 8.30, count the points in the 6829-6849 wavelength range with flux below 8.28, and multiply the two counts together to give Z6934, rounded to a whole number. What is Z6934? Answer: 30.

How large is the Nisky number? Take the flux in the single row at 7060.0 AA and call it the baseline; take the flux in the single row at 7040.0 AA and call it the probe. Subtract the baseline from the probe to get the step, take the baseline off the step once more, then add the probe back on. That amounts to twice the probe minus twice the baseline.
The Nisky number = 2.0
